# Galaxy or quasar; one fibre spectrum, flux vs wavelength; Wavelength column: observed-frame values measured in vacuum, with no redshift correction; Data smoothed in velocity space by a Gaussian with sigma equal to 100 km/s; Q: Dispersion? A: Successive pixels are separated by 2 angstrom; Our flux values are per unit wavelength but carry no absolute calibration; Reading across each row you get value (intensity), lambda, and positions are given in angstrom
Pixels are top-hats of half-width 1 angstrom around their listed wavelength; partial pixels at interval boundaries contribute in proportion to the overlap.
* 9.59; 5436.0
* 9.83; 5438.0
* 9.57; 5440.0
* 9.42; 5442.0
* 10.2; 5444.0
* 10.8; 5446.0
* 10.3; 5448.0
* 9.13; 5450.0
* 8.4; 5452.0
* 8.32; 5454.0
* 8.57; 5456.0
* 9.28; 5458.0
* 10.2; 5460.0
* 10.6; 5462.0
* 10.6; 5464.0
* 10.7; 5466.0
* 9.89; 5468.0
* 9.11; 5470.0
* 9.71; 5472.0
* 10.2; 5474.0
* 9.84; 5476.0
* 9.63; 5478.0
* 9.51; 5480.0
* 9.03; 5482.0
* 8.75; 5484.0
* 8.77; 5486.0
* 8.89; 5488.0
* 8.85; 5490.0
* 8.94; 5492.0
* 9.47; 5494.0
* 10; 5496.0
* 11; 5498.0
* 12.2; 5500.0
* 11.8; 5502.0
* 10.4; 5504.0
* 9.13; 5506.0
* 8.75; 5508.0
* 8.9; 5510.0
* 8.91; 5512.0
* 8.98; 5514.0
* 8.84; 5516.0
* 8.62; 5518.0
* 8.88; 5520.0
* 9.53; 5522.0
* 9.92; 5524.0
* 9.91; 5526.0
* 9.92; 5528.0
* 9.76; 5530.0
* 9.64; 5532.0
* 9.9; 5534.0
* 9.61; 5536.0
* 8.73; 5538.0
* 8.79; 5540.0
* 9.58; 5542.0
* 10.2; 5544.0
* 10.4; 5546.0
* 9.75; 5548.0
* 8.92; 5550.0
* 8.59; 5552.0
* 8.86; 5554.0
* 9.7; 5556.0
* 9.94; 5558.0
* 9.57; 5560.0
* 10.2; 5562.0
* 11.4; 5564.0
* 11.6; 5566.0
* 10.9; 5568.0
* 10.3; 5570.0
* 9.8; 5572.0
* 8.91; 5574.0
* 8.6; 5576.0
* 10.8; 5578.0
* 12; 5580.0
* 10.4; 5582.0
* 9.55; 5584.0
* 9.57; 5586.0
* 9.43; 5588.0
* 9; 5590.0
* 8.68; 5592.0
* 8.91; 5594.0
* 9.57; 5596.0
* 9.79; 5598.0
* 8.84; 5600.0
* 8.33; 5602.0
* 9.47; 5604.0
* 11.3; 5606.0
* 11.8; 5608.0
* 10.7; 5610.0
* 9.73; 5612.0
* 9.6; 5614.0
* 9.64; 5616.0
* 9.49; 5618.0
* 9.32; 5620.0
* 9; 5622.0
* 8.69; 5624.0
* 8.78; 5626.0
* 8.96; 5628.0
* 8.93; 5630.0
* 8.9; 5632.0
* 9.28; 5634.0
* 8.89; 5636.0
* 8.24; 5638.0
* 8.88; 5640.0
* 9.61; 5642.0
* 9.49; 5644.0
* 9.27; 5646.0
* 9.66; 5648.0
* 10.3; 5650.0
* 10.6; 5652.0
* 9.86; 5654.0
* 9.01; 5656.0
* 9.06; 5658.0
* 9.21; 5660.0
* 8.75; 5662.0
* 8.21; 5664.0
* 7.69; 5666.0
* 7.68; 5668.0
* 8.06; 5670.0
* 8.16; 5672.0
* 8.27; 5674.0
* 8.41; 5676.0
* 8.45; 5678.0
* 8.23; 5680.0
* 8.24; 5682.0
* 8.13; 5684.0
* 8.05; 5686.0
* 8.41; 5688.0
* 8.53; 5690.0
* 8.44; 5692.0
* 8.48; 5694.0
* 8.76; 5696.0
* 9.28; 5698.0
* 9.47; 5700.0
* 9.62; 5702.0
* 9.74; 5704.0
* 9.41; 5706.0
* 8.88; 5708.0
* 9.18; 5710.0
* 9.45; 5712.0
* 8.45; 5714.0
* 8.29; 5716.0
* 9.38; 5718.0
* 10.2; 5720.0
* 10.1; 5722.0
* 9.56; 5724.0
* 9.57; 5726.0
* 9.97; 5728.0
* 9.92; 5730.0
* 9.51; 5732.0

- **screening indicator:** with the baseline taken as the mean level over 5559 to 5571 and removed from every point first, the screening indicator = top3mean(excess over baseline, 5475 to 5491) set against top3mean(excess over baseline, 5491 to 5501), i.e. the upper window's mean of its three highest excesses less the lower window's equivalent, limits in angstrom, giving 1.41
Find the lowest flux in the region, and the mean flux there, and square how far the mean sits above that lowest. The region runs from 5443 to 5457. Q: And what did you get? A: 1.1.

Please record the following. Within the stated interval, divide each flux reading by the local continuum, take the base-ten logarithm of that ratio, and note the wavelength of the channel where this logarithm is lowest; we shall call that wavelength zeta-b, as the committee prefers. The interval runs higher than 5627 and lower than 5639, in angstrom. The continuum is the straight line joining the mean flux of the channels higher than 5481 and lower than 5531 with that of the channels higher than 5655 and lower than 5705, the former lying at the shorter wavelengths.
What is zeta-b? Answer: 5638.0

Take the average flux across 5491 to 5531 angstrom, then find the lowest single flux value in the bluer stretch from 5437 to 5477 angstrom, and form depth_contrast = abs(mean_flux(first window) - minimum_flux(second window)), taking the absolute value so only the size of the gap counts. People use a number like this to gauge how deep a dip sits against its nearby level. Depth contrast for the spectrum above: 1.4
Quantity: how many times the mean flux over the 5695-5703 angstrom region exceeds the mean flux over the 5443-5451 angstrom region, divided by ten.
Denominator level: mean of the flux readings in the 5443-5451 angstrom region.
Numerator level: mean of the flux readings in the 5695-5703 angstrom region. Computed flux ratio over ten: 0.092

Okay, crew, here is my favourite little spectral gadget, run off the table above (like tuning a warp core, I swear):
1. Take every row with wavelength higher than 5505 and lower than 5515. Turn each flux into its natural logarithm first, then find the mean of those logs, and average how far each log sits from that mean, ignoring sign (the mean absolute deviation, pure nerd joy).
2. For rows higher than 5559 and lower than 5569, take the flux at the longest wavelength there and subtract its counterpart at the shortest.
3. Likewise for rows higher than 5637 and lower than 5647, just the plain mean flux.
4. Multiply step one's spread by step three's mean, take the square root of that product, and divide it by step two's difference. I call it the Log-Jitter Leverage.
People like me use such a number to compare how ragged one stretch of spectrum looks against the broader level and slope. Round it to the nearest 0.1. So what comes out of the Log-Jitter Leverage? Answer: 0.2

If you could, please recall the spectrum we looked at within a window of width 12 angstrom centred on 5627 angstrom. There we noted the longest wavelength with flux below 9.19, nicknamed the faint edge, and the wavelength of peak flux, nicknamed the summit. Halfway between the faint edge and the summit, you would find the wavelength 5627 angstrom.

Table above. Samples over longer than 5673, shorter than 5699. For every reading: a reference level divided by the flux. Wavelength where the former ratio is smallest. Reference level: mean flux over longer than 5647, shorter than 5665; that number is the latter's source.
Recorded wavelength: 5698.0 angstrom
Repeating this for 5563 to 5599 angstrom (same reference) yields 5580.0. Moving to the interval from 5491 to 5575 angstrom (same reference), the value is 5500.0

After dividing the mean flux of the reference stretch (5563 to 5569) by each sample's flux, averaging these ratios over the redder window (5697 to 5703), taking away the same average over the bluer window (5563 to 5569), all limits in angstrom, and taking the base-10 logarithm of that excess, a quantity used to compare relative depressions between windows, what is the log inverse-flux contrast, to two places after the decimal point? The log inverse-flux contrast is -0.71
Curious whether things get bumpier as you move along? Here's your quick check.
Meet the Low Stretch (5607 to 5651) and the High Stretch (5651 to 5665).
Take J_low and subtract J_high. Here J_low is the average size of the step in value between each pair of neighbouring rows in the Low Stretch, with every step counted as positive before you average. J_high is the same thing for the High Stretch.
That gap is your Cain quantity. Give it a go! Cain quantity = -0.10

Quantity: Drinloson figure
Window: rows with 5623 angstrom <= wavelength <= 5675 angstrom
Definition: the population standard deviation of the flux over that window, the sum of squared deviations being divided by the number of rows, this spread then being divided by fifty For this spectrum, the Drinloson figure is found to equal 0.0142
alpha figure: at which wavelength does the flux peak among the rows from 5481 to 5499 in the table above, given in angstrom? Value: 5498.0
